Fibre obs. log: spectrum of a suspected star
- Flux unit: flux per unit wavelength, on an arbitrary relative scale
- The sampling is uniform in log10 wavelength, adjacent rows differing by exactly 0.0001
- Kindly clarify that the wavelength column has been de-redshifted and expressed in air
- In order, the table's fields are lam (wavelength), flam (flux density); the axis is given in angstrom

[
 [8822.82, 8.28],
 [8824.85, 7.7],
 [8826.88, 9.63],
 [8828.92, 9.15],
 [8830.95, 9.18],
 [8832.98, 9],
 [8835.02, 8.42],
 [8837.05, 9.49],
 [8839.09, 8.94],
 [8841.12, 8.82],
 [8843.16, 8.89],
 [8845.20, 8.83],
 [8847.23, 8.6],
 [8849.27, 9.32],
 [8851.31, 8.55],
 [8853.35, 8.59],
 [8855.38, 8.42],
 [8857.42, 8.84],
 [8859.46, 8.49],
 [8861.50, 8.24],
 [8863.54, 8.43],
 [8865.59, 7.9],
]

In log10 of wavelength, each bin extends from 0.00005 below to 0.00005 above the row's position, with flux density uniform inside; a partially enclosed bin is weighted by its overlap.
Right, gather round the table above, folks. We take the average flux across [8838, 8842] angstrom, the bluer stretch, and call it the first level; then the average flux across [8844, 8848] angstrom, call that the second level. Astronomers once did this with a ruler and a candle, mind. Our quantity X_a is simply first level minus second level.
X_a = 0.16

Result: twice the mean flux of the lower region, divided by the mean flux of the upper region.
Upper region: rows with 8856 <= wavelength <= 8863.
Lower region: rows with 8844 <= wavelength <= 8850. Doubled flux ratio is 2.09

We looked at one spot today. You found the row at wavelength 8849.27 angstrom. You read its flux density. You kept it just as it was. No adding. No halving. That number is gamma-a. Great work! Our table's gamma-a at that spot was 9.32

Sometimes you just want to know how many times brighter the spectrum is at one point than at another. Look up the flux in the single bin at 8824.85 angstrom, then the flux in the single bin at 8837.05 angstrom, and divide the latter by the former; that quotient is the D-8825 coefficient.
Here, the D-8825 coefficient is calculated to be 1.23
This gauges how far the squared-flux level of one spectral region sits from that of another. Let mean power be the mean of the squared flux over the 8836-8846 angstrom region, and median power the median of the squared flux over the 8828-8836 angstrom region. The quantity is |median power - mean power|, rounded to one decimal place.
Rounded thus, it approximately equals 1.4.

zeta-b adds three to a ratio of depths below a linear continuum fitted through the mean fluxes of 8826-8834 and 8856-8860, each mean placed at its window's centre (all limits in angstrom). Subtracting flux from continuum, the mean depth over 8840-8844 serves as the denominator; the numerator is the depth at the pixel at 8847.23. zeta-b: 5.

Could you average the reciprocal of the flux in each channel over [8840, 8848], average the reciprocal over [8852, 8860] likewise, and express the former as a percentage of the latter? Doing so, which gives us 97.7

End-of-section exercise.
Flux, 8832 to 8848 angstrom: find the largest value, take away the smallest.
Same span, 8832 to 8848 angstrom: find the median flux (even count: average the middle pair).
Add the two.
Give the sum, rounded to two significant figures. 9.9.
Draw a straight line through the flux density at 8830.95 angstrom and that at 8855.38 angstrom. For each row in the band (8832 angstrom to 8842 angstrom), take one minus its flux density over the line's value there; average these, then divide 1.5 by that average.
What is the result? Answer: 245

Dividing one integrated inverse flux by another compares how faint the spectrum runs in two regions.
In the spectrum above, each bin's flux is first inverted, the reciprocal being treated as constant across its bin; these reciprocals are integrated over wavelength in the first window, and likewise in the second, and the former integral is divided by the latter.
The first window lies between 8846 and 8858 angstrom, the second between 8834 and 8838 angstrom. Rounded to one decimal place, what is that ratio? 3.1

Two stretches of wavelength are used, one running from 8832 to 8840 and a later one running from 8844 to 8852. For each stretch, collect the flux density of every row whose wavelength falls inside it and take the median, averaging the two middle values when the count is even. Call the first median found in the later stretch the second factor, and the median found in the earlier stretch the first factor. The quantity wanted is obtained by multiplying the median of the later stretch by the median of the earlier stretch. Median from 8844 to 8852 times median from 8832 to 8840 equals 78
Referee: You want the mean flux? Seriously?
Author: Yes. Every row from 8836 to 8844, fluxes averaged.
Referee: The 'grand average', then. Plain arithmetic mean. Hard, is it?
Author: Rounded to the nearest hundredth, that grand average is 9.04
